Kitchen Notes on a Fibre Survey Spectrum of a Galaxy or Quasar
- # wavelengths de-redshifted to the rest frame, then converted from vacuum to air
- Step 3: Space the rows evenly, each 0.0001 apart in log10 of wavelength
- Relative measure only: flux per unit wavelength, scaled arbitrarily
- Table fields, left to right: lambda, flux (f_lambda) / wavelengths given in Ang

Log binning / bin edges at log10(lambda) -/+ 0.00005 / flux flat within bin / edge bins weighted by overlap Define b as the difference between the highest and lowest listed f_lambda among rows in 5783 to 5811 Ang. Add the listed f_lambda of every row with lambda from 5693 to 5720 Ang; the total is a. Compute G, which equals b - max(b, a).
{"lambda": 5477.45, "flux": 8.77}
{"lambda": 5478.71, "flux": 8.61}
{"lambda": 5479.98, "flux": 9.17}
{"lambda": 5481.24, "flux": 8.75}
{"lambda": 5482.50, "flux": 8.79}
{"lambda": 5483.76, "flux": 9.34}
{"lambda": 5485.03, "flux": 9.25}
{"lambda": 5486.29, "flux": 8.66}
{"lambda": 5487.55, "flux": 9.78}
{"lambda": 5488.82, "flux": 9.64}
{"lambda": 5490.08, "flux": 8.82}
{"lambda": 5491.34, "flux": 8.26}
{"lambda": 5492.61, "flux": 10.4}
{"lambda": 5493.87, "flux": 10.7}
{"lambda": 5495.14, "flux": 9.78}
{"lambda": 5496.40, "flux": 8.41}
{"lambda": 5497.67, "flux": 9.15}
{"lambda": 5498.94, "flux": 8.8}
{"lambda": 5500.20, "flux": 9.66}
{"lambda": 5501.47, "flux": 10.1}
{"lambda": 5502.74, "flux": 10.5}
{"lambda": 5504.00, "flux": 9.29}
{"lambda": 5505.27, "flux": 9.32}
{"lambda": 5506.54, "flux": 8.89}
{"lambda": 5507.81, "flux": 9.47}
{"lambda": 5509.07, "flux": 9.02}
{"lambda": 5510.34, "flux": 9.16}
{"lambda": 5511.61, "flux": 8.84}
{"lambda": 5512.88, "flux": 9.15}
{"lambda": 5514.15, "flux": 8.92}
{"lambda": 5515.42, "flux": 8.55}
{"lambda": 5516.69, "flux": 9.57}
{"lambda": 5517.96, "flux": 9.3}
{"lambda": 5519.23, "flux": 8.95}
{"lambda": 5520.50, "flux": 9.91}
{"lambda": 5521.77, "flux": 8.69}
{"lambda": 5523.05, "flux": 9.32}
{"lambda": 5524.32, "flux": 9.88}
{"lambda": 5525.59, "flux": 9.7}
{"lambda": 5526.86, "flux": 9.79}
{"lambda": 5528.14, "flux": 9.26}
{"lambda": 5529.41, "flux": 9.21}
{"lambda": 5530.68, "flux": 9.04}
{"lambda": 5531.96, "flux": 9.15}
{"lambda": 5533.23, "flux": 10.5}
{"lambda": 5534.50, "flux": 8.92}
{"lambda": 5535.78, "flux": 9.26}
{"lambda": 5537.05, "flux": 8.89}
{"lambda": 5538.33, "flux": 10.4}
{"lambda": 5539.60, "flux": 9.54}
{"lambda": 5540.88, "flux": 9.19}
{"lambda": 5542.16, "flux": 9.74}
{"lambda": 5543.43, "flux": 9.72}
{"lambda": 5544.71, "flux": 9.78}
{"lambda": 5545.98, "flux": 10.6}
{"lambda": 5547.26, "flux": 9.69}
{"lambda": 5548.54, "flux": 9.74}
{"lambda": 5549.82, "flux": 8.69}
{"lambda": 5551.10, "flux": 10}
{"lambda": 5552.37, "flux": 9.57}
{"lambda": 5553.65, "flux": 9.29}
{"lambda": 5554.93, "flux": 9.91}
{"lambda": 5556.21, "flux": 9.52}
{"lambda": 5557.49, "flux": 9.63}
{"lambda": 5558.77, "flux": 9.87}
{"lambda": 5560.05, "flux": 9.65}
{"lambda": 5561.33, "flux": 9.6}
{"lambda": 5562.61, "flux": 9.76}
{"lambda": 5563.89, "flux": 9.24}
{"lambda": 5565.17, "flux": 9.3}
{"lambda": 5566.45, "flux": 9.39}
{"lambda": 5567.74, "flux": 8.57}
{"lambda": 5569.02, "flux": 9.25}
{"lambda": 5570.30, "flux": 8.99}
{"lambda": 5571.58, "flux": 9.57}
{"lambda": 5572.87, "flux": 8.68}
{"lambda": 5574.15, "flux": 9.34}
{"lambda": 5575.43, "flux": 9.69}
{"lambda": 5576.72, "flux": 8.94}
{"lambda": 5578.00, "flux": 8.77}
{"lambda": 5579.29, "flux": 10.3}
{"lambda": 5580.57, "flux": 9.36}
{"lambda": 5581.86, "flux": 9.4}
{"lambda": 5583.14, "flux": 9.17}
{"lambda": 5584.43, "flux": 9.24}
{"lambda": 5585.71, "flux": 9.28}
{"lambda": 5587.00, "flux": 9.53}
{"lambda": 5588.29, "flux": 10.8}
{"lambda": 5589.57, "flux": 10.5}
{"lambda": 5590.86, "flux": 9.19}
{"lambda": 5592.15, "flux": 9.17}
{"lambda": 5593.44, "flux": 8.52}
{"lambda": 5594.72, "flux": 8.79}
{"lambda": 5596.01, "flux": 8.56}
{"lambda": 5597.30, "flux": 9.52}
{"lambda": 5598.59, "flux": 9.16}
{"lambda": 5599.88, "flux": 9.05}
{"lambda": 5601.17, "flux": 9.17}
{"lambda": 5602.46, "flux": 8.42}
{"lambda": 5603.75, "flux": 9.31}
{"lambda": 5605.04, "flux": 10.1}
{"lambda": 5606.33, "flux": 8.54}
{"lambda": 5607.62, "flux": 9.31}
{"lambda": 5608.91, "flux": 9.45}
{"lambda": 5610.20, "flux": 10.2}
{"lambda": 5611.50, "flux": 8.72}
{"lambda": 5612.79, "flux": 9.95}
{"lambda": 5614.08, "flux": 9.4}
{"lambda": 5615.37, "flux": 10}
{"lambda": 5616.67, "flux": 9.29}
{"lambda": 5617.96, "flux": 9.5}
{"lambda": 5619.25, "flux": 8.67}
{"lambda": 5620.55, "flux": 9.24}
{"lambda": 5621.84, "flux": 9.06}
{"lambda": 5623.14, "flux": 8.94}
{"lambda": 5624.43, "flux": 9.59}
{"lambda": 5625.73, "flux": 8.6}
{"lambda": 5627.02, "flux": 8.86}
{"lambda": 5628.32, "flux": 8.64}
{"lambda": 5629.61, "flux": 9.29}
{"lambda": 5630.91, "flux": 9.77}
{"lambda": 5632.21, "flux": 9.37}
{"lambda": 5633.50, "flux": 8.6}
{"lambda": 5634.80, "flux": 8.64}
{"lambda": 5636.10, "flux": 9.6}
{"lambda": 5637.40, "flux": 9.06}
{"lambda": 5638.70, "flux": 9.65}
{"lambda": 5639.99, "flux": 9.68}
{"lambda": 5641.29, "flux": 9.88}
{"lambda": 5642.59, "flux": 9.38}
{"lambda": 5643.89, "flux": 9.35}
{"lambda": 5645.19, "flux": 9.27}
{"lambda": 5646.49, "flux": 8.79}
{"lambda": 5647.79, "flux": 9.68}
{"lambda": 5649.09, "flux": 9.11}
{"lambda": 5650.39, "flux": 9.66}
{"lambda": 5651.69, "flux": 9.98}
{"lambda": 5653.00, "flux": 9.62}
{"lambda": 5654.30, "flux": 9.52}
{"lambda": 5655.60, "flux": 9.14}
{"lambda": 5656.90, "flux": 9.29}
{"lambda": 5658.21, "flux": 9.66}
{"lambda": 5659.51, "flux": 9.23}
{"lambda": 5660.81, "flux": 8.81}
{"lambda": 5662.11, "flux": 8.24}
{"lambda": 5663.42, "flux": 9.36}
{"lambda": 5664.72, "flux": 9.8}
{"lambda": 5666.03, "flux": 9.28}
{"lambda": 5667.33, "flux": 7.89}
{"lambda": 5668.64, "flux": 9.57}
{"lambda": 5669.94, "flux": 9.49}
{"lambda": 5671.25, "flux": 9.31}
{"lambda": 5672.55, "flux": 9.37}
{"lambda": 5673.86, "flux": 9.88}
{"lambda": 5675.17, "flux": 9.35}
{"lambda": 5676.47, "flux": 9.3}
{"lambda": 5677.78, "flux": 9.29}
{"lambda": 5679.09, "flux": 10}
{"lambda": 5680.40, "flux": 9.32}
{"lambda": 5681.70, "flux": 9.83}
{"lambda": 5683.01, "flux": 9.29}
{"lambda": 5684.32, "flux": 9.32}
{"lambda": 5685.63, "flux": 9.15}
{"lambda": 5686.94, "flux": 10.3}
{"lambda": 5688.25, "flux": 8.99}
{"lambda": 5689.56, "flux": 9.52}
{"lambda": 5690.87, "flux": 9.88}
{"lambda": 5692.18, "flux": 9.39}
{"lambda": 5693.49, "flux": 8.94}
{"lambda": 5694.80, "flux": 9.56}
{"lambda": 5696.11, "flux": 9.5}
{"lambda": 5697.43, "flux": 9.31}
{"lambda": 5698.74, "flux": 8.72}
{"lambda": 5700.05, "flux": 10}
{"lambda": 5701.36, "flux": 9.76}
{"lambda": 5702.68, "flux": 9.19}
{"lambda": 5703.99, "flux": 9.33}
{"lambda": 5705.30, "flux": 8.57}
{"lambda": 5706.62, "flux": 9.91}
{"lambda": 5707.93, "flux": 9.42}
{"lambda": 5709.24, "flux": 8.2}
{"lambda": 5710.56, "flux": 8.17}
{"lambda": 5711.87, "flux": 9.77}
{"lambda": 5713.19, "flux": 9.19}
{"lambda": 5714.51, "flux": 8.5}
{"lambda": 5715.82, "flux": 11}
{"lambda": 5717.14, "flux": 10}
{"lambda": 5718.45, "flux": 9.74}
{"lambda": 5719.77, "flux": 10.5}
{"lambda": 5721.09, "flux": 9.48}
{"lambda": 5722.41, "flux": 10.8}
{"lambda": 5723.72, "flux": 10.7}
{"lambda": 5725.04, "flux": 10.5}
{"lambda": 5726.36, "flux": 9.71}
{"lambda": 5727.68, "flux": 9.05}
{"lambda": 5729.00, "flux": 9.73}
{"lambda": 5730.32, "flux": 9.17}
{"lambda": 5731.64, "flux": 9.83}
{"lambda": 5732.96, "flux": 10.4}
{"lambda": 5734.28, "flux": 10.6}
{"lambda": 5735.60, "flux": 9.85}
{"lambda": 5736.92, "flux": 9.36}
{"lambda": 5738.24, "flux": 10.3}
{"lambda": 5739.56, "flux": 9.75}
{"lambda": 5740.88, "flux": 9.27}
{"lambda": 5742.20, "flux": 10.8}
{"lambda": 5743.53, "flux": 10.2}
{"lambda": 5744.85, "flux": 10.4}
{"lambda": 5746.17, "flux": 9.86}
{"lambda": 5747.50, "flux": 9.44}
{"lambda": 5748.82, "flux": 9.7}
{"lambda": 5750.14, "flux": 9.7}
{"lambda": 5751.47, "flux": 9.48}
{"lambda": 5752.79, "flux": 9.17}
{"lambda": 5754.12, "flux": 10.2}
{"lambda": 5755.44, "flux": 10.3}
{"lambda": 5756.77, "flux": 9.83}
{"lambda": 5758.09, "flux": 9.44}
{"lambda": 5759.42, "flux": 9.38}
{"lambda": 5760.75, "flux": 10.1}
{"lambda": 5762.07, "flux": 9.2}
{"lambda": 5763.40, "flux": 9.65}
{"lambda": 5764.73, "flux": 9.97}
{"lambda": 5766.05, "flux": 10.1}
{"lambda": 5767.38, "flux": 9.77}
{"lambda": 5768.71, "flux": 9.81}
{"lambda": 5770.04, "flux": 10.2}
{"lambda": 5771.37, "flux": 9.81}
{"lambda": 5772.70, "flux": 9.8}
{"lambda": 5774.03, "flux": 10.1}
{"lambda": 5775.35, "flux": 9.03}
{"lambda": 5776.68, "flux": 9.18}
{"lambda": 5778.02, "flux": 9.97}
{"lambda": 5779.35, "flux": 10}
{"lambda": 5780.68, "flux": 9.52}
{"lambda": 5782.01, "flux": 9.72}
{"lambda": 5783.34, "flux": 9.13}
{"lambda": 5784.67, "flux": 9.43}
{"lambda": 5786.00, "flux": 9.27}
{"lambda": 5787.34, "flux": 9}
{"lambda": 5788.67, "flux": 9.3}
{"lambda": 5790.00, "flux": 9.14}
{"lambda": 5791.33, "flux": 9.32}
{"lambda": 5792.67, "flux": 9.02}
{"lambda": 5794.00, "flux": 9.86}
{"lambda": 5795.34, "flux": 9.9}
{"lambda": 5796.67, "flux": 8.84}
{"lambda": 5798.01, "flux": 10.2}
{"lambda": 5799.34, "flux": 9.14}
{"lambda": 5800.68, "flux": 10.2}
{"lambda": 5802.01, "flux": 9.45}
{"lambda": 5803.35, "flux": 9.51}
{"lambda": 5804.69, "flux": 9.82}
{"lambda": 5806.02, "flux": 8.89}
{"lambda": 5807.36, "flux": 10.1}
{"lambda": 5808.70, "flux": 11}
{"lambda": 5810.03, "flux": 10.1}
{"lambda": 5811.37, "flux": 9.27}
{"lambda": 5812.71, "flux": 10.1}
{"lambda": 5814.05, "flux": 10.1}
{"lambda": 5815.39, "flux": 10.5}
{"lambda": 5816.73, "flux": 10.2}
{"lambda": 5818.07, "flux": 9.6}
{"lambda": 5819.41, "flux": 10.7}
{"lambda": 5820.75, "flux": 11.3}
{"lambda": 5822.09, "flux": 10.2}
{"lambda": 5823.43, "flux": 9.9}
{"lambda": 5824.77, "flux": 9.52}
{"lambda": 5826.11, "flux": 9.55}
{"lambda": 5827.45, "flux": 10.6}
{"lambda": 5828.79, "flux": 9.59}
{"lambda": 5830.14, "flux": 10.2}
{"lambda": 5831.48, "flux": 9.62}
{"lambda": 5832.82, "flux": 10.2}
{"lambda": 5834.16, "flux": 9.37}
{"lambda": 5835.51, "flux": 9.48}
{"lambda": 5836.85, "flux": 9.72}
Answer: -195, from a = 197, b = 2.2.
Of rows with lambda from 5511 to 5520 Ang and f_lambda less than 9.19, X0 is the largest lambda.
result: 5519.23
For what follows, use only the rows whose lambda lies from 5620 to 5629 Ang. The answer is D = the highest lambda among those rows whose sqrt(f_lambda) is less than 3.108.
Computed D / 5628.32 Ang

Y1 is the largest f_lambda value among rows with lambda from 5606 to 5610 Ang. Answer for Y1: 9.45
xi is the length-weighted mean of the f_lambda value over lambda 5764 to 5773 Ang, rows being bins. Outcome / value 9.9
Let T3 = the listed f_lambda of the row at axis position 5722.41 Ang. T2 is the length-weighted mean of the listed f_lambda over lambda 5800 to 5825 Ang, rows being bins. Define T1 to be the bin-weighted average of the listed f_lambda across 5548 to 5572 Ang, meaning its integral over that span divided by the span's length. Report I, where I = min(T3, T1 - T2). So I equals -0.58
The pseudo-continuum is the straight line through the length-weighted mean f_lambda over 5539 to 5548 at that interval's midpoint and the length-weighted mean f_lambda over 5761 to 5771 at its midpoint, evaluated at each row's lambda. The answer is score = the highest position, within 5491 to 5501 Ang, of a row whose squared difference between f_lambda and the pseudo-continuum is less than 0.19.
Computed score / 5500.20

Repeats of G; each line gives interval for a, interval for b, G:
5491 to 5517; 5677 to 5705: -194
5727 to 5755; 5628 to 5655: -205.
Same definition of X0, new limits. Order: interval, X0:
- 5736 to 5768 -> 5752.79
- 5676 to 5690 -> 5688.25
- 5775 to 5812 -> 5806.02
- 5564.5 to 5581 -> 5578.00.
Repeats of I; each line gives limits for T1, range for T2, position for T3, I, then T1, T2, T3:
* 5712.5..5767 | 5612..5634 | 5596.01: 0.63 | 9.9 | 9.2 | 8.56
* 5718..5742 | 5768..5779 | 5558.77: 0.21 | 9.9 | 9.7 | 9.87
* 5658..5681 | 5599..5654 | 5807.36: -0.02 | 9.3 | 9.3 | 10.1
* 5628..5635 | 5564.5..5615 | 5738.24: -0.20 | 9.1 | 9.3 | 10.3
